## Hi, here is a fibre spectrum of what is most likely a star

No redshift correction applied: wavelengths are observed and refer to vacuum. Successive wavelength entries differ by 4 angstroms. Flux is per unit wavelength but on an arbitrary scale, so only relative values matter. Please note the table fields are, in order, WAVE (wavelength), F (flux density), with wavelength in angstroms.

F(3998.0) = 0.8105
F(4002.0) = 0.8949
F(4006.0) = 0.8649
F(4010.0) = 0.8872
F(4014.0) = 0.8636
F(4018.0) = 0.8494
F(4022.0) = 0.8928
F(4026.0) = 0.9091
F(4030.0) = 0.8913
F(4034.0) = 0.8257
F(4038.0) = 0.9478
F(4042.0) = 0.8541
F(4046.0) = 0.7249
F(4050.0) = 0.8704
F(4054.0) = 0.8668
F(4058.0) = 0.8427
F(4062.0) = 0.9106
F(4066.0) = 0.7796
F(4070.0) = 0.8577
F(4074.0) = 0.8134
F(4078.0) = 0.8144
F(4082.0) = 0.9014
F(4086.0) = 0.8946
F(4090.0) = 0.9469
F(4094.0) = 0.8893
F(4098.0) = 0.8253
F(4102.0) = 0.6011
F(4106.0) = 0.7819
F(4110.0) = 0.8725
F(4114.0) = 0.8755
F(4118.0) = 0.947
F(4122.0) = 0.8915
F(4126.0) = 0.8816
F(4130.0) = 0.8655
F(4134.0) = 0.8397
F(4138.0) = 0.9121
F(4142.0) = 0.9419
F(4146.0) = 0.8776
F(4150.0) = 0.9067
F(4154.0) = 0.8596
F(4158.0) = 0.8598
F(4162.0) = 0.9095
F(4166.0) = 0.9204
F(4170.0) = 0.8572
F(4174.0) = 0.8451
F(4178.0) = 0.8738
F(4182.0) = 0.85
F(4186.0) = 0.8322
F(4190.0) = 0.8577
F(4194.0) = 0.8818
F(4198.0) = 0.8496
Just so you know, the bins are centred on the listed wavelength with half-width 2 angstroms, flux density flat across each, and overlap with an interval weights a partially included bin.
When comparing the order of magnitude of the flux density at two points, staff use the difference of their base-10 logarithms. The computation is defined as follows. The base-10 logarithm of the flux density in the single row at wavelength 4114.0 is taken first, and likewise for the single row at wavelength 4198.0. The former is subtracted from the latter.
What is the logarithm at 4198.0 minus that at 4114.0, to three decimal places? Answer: -0.013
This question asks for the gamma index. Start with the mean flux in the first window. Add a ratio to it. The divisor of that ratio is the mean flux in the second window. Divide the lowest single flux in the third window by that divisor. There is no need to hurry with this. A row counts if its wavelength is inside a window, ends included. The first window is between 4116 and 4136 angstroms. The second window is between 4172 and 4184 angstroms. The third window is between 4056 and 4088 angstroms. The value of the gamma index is 1.80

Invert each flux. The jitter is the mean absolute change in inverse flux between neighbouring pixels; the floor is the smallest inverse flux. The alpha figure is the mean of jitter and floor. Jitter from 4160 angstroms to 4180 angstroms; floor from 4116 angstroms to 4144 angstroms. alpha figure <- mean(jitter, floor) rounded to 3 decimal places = 0.547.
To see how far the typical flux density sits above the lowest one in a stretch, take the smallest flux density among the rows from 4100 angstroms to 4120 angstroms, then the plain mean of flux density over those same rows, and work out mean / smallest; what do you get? 1.36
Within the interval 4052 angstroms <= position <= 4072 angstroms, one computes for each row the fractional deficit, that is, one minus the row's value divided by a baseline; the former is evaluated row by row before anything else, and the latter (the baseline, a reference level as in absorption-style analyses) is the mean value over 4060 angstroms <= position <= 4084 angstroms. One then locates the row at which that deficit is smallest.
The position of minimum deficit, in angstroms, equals 4062.0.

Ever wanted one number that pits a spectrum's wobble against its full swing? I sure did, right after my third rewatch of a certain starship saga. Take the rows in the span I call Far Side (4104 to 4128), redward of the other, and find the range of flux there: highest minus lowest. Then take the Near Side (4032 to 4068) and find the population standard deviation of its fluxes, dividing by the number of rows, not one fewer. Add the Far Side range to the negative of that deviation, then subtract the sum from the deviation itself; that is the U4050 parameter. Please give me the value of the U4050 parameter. -0.040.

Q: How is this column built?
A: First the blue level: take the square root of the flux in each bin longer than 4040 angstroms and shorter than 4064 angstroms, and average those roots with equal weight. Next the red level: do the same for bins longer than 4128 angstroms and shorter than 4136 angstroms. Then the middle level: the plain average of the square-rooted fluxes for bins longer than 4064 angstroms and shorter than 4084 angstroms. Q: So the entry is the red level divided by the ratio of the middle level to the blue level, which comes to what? 0.929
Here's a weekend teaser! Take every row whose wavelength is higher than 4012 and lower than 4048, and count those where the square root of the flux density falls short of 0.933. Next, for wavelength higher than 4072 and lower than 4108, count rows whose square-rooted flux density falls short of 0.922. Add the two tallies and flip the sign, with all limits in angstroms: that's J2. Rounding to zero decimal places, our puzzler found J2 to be -10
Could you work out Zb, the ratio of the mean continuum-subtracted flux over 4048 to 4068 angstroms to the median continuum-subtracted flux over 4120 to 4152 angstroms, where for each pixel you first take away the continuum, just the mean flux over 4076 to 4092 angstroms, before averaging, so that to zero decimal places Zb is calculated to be 13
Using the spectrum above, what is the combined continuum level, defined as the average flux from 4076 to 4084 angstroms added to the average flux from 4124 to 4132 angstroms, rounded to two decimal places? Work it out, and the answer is 1.73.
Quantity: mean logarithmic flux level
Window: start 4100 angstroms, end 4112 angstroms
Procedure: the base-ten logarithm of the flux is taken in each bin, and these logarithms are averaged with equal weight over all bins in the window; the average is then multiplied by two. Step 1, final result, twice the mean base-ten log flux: -0.26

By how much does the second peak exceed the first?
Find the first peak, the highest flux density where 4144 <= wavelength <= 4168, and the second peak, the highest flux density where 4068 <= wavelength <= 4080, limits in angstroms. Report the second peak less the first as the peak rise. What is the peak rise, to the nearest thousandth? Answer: -0.063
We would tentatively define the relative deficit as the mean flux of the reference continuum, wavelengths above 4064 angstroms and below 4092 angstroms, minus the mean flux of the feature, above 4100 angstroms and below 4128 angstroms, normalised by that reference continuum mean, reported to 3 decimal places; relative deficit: 0.026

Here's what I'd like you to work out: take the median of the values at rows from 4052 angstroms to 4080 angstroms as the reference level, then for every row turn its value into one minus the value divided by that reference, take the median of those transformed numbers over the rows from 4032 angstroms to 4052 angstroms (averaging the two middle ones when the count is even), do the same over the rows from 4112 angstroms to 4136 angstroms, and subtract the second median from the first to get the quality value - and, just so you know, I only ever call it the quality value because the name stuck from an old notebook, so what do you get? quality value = 0.03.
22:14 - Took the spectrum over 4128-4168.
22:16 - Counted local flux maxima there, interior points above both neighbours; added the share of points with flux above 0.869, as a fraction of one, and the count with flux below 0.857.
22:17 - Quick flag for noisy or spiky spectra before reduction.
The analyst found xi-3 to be 3.60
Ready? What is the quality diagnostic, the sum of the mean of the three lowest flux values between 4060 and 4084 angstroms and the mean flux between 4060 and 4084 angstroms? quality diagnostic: 1.65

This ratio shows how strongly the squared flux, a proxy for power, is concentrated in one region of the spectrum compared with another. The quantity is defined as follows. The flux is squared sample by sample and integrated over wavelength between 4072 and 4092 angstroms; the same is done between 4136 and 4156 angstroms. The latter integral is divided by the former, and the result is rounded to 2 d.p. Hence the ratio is 1.06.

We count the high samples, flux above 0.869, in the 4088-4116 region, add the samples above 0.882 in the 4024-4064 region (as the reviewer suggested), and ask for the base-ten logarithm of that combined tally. 0.90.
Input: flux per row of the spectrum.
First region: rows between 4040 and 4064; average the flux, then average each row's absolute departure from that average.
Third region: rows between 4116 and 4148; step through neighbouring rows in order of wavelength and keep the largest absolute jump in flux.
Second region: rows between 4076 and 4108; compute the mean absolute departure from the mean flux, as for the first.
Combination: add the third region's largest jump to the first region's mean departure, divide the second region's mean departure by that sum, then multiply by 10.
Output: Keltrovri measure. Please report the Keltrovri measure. 7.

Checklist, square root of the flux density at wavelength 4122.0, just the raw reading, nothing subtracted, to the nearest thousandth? 0.944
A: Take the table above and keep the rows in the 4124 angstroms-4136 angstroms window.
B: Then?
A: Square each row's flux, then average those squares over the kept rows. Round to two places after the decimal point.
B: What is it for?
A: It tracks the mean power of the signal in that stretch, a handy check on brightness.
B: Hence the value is 0.74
